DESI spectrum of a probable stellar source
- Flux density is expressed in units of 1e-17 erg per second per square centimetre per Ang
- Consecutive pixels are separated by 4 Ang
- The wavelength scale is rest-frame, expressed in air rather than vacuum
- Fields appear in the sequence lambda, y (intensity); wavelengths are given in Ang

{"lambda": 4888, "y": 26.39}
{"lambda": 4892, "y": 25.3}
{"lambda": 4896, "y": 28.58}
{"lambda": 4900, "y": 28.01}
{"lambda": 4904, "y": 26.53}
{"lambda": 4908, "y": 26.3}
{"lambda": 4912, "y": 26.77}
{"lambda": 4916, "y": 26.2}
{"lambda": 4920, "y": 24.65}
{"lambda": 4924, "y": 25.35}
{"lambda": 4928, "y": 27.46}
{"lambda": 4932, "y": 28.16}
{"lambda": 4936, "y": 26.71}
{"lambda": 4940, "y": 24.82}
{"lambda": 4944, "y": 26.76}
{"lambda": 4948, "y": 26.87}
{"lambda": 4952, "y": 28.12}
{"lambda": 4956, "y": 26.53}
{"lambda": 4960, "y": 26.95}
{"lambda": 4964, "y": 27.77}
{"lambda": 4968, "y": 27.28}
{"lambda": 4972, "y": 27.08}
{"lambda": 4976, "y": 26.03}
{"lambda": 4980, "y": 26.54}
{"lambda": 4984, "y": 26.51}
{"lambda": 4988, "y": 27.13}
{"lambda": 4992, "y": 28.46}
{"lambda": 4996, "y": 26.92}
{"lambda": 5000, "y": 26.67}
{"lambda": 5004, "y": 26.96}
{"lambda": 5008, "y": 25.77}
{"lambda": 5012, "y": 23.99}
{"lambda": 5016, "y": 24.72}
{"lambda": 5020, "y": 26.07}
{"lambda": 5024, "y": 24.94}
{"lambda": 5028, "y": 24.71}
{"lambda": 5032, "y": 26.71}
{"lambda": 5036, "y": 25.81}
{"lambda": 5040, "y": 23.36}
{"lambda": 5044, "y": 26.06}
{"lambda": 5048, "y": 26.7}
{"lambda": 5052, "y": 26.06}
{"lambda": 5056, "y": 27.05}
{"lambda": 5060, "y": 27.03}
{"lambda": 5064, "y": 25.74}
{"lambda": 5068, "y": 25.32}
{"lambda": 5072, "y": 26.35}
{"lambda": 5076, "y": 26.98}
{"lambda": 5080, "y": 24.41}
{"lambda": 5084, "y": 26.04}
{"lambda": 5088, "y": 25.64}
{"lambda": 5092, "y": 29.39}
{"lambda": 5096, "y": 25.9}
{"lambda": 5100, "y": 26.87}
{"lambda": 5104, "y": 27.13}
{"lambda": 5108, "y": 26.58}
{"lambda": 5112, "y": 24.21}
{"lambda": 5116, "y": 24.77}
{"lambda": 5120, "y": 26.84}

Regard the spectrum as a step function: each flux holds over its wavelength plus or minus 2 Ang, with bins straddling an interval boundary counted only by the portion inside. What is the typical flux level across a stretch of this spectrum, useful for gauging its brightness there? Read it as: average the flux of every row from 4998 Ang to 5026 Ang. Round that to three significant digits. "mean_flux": 25.6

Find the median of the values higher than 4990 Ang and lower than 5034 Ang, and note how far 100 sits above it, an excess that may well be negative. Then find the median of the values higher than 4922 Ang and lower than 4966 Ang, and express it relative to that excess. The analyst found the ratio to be 0.363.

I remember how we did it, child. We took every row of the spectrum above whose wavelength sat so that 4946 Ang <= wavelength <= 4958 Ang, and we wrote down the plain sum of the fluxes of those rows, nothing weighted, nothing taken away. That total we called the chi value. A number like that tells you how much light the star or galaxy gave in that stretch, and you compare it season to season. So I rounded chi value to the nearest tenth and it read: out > 81.5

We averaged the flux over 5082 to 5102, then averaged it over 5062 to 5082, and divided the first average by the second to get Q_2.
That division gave 1.04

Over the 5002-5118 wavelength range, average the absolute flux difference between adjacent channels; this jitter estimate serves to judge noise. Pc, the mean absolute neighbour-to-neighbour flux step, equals 1.3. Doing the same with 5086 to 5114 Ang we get 1.9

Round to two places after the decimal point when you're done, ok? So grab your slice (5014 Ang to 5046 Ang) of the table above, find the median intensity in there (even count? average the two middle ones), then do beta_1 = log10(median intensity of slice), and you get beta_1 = 1.40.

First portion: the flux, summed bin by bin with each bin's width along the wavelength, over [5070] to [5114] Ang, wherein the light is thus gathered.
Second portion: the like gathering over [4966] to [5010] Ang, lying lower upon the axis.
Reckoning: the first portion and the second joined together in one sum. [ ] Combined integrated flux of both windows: 2339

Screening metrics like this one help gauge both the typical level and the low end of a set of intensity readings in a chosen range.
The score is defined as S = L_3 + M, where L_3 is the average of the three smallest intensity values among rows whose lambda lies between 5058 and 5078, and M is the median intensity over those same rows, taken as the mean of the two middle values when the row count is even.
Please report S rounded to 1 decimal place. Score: 52.2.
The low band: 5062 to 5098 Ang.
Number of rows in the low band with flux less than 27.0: 8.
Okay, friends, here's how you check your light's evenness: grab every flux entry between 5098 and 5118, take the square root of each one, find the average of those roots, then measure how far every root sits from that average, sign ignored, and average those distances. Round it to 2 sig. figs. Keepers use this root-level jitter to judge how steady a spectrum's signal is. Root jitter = 0.11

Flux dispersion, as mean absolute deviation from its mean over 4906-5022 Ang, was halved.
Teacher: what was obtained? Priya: 0.40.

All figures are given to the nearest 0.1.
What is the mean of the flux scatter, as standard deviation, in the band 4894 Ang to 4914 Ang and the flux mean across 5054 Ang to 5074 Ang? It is 13.6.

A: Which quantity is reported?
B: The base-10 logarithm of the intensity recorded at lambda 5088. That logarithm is 1.41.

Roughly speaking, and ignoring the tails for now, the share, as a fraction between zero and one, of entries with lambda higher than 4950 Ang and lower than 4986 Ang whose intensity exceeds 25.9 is 1.00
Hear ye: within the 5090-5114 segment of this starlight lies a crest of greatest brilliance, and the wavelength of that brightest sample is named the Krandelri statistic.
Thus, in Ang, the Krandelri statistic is 5092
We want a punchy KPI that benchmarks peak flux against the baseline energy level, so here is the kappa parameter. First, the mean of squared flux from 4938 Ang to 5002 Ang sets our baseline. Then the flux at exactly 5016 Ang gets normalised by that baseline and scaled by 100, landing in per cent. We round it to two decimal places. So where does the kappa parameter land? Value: 3.41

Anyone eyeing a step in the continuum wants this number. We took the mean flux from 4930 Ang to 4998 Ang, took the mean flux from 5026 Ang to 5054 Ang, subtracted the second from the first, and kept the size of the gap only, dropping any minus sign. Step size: 1.3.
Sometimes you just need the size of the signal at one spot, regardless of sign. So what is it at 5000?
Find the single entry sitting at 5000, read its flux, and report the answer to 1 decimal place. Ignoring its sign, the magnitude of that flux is 26.7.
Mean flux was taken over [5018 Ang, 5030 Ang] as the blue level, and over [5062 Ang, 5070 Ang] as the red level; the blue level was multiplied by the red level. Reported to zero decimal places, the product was 644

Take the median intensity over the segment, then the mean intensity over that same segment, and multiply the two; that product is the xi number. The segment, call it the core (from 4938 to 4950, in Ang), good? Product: 700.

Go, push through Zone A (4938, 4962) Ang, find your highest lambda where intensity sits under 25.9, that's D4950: 4940 Ang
